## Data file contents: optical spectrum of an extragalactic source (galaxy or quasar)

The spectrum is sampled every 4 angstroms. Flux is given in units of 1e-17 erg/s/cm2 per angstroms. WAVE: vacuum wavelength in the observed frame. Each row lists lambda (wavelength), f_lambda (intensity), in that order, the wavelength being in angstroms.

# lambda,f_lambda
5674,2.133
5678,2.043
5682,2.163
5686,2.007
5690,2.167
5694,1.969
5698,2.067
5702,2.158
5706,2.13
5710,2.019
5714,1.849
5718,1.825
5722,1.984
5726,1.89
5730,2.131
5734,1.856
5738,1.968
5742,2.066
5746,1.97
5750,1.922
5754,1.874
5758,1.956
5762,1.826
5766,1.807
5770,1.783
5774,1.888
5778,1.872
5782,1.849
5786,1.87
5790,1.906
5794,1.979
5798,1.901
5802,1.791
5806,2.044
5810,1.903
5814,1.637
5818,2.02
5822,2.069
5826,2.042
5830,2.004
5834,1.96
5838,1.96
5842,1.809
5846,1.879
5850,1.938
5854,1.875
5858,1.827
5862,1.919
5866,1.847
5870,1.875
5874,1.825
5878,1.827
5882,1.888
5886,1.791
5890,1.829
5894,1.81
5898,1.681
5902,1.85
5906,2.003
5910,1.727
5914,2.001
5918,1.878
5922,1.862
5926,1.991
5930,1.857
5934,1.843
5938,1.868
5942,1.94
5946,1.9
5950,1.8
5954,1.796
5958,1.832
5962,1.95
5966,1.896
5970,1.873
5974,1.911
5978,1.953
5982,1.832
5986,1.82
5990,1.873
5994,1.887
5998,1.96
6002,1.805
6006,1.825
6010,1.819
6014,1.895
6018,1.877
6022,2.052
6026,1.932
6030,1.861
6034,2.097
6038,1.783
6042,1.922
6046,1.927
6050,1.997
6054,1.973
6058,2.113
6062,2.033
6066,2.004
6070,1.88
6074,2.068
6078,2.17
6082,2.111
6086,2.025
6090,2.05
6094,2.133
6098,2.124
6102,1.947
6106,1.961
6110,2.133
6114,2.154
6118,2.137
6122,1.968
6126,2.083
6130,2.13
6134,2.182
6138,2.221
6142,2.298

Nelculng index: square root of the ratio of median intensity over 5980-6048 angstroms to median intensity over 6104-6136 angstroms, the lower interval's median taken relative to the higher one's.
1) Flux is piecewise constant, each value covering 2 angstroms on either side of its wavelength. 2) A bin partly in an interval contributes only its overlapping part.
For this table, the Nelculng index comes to 0.94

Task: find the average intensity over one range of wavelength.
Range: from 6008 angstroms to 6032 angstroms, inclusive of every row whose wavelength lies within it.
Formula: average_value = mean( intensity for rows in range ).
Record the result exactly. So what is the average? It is 1.91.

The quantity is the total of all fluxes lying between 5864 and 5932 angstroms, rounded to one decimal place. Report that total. 31.5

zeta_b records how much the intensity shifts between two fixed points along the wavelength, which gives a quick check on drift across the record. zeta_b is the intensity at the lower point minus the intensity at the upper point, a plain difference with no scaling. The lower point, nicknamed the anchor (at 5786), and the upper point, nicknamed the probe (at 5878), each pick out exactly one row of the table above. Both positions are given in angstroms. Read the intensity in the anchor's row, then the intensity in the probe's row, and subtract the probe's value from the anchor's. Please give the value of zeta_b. 0.043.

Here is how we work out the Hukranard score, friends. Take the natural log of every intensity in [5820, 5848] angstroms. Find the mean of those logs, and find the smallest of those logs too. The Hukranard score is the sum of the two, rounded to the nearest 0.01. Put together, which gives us 1.26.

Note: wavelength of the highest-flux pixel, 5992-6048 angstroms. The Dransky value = 6034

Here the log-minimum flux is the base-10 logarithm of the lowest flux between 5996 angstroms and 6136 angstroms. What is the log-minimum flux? 0.251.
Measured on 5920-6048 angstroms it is 0.251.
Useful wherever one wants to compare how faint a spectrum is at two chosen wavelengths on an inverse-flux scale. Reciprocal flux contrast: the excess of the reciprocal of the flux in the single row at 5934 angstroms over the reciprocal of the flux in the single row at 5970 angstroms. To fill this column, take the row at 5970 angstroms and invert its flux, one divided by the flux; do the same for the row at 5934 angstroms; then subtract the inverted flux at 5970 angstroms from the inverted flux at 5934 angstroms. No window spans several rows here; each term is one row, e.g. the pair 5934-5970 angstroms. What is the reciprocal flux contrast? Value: 0.01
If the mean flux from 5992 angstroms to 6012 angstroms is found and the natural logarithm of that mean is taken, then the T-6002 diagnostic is 0.620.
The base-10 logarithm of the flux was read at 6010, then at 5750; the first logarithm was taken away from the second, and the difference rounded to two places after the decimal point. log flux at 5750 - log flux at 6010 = 0.02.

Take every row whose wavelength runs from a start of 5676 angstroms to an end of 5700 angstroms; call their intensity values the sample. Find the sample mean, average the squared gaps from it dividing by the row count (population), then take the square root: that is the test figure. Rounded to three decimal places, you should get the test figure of 0.074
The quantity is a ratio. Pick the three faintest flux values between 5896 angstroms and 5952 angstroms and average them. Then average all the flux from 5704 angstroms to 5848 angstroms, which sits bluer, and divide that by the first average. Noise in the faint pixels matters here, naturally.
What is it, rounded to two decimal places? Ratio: 1.11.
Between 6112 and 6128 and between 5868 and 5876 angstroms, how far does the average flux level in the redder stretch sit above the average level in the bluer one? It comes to 0.24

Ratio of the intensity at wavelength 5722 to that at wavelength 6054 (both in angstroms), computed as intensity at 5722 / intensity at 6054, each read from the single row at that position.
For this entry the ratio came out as 1.006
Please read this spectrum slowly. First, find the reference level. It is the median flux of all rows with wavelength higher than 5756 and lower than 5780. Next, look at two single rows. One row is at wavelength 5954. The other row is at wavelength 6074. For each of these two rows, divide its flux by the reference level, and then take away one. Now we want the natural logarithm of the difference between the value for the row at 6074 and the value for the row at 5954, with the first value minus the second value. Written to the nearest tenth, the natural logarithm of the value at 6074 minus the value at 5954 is -1.9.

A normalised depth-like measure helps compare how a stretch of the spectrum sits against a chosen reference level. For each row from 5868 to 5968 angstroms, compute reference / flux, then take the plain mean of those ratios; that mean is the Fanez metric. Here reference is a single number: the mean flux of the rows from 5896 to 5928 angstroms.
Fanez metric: 1.01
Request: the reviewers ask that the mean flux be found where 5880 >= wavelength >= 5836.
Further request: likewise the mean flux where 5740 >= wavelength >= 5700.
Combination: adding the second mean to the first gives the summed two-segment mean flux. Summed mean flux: 3.85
